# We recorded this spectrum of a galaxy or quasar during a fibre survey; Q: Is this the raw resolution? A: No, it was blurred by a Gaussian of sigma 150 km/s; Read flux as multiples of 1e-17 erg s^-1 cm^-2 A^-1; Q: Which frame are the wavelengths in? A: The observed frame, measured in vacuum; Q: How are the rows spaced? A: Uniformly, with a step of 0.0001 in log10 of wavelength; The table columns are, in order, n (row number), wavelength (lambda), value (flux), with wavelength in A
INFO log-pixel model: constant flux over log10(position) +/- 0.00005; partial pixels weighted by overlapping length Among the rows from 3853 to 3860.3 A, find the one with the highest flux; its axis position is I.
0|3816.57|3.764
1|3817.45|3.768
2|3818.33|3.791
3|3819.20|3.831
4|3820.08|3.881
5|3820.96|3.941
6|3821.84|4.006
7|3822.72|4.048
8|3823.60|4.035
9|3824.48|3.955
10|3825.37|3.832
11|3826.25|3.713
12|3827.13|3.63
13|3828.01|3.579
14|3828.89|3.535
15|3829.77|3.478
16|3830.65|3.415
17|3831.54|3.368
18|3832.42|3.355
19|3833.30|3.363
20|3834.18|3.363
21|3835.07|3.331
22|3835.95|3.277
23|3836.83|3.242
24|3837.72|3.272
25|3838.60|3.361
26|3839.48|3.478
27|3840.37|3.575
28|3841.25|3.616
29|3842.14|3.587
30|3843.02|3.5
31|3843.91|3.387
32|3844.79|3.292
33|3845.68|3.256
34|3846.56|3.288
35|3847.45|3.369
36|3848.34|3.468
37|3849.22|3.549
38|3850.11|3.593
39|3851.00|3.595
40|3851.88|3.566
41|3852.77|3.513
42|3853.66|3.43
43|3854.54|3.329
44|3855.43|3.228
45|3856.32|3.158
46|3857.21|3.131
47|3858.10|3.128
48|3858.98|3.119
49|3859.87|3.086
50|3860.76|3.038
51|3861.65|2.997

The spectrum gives 3853.66 A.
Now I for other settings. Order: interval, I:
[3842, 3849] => 3842.14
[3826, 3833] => 3826.25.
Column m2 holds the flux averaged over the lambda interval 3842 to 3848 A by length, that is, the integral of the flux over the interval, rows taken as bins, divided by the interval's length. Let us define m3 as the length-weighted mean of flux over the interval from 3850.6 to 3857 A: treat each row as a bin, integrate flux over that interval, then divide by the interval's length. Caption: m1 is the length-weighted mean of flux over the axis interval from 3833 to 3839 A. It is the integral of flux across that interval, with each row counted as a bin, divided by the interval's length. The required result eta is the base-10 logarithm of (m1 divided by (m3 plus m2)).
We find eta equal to -0.310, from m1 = 3.31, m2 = 3.37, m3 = 3.4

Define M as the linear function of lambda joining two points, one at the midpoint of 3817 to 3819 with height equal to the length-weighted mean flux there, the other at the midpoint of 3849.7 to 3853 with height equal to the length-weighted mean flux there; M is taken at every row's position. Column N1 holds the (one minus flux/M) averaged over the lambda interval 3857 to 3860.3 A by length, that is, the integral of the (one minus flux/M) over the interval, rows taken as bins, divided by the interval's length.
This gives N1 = 0.12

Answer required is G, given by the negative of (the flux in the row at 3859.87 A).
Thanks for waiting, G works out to -3.09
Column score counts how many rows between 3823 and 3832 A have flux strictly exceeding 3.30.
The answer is 10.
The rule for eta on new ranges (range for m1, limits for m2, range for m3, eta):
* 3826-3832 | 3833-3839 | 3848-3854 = -0.288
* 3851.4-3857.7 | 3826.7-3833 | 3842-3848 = -0.312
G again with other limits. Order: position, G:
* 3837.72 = -3.27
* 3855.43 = -3.23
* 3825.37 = -3.83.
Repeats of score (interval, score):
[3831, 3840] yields 7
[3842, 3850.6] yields 7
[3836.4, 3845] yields 7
